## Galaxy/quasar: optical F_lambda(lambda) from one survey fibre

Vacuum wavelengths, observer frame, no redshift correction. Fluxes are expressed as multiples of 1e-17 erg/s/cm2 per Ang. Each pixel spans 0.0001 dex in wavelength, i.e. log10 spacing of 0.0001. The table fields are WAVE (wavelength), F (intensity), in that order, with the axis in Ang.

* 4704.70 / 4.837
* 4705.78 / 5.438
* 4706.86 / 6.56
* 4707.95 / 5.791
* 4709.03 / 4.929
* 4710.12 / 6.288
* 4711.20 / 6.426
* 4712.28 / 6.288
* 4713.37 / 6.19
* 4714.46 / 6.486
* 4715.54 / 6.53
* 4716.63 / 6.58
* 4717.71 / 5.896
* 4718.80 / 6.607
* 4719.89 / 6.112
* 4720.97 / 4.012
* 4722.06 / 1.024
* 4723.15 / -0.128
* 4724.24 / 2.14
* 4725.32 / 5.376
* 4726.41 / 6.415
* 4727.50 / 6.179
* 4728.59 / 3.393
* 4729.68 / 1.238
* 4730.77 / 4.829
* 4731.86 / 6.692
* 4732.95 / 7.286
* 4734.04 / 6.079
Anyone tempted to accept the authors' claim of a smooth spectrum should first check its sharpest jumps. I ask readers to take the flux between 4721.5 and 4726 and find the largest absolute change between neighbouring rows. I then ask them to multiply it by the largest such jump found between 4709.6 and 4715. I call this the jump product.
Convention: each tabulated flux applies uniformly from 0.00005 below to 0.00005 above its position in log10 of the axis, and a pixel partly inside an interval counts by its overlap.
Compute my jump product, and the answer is 1.0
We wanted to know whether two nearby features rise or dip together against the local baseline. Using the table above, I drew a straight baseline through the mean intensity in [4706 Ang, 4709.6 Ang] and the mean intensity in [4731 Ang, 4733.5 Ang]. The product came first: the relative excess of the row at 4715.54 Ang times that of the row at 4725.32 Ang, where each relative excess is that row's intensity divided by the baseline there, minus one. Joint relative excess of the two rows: -0.01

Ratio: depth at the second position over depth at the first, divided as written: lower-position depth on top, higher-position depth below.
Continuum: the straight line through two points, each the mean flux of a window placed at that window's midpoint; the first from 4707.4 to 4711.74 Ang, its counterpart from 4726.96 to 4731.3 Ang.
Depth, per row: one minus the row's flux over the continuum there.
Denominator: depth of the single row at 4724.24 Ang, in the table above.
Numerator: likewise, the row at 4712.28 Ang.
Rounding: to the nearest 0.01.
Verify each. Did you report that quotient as -0.24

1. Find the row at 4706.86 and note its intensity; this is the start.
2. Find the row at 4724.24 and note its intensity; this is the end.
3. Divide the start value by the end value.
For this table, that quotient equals 3.07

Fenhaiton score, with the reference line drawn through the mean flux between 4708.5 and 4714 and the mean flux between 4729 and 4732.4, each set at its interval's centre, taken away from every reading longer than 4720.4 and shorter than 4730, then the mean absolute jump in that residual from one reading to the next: 2.0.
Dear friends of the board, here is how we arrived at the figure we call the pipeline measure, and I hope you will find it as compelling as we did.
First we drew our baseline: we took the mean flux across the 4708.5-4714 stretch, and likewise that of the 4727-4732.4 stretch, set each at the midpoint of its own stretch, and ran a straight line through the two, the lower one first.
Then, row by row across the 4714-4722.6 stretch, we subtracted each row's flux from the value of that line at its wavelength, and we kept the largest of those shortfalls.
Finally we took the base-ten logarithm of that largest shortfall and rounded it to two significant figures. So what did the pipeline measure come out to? 0.61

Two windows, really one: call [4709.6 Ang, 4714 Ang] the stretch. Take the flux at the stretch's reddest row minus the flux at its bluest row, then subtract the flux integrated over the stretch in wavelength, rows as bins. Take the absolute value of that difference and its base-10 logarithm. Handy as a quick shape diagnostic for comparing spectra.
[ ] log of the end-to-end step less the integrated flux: 1.44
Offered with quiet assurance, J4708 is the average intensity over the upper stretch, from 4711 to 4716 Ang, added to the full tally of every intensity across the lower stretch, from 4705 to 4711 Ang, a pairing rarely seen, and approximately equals 35.4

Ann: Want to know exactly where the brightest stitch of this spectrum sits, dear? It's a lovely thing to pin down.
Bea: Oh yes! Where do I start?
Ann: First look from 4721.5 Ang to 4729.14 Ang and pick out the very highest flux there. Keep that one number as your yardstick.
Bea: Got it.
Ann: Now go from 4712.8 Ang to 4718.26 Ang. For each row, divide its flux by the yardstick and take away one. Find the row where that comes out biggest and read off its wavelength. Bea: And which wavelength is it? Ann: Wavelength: 4716.63 Ang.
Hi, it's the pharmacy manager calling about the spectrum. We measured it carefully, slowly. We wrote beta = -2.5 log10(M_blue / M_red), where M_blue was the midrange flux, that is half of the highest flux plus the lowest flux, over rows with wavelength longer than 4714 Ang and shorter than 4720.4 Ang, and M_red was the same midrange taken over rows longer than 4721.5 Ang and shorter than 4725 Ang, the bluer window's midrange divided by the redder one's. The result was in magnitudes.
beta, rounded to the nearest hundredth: -1.98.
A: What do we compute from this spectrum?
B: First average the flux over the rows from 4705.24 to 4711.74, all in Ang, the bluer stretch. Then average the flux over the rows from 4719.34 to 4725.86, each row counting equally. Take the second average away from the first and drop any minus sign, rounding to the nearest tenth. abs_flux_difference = 2.8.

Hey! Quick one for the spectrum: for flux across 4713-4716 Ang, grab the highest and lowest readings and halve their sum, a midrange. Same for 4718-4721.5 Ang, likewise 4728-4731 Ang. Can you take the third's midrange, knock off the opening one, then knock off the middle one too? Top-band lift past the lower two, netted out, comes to -8.6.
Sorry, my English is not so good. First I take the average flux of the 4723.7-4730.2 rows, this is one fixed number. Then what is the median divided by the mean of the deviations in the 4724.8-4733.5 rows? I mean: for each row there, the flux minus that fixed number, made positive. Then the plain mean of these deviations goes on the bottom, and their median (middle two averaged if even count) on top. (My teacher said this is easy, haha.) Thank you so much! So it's 1.11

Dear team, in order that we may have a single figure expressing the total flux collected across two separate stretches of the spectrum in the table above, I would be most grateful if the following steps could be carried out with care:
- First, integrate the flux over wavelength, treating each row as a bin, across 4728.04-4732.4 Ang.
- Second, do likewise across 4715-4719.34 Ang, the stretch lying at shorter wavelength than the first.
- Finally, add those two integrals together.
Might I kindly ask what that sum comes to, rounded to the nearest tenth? 45.4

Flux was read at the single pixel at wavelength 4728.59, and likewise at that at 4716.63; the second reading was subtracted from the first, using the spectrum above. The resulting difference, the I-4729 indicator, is -3.2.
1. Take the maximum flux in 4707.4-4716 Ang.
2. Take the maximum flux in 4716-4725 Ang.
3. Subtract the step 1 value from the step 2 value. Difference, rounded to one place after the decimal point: 0.1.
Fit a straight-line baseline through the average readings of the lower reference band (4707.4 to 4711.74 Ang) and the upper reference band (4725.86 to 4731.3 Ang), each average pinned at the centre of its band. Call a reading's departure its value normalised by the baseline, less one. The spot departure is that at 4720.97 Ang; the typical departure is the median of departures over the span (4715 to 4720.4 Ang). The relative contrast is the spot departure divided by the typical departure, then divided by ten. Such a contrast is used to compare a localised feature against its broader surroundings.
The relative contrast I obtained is -0.1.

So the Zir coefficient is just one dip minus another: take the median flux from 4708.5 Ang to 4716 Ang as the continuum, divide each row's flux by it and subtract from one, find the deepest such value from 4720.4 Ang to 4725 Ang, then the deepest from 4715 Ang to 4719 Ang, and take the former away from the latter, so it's -1.0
